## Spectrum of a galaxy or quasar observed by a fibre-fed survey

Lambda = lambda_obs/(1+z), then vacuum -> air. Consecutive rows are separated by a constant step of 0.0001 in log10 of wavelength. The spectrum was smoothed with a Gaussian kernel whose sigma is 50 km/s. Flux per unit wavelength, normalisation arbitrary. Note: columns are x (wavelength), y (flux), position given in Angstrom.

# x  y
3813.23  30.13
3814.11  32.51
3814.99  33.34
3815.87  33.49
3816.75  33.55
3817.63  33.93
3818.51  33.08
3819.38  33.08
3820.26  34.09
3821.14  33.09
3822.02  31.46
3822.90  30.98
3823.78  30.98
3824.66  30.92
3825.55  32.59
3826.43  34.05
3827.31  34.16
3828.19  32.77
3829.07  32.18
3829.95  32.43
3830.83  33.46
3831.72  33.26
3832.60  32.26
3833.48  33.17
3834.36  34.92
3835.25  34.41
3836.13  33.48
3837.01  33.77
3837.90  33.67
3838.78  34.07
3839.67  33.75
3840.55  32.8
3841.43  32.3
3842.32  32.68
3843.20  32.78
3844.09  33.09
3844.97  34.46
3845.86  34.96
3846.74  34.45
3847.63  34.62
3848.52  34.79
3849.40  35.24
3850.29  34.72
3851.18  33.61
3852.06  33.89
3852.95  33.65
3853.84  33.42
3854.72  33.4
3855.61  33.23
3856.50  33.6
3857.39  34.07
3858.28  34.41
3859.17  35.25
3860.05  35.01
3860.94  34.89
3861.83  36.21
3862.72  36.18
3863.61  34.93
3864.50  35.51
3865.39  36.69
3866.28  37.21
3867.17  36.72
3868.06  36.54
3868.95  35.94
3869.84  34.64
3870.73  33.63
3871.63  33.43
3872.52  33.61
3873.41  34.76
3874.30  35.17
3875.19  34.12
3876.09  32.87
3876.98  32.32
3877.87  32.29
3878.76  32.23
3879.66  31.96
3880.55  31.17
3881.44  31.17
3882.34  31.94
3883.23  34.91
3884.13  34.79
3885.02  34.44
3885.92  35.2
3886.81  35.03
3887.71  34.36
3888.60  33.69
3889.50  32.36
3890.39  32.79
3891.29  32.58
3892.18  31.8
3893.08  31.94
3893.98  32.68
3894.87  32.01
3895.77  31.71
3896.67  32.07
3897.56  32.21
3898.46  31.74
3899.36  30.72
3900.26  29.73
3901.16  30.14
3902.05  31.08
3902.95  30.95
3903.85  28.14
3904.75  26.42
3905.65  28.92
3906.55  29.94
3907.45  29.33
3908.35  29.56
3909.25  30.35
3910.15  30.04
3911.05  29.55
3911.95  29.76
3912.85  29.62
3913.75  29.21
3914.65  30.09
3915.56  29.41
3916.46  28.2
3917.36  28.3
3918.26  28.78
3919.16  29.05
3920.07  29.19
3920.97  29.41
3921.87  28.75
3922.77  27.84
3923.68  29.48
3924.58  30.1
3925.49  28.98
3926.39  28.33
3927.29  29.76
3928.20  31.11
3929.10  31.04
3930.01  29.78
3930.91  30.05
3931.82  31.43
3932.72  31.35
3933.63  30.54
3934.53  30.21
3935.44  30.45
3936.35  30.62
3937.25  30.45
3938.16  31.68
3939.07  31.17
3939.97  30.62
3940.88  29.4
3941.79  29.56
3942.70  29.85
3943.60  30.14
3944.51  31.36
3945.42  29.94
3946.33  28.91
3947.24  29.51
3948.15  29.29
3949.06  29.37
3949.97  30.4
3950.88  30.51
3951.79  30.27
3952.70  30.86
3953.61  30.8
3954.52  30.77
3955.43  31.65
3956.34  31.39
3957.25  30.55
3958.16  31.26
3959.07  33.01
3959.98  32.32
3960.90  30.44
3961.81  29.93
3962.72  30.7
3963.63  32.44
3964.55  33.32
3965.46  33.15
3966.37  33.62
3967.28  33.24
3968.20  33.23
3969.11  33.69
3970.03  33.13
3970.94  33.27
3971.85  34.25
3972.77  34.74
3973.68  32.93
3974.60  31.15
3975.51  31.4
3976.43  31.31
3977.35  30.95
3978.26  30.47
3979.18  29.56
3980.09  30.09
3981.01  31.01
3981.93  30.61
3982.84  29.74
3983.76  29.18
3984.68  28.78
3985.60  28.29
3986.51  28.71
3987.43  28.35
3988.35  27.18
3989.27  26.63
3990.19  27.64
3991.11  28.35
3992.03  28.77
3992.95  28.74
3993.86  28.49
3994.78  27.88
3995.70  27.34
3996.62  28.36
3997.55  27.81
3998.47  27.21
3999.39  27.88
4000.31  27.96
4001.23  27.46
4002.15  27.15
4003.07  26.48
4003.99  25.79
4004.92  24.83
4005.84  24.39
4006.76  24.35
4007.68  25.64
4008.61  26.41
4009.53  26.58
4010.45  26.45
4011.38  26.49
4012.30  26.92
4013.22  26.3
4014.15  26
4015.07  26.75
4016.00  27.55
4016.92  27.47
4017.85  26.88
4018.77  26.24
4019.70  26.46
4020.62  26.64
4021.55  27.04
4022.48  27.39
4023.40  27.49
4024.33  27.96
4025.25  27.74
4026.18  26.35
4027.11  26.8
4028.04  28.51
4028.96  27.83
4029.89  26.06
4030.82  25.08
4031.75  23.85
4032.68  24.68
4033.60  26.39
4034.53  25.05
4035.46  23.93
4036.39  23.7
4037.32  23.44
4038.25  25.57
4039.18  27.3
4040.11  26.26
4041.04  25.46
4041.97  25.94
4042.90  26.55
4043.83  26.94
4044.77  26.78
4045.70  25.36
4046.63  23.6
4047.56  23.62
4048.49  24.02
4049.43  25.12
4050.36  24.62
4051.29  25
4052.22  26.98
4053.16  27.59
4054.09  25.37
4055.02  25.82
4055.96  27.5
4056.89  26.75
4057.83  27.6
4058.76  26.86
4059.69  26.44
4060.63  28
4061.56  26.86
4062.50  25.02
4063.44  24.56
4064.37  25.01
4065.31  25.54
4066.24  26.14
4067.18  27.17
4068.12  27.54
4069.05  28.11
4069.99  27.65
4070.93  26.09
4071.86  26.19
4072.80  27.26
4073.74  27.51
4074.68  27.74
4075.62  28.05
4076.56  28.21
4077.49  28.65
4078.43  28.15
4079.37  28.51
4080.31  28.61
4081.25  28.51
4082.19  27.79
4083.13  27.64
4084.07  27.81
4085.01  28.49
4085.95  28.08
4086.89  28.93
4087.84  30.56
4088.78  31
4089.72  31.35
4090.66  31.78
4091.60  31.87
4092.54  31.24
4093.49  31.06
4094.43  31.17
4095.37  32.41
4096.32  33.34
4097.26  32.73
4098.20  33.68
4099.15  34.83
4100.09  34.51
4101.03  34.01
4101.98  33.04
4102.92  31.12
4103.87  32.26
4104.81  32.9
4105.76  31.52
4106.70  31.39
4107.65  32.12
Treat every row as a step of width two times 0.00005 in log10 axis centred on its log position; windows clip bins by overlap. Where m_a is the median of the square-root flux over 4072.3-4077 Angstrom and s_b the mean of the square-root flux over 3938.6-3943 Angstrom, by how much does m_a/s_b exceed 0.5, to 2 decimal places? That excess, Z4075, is 0.46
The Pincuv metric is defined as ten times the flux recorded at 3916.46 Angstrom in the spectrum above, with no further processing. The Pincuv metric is 282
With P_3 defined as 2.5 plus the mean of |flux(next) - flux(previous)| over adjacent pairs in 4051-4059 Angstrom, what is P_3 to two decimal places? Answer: 3.66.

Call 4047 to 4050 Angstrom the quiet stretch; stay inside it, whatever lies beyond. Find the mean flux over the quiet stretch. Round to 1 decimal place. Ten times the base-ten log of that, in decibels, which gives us 13.8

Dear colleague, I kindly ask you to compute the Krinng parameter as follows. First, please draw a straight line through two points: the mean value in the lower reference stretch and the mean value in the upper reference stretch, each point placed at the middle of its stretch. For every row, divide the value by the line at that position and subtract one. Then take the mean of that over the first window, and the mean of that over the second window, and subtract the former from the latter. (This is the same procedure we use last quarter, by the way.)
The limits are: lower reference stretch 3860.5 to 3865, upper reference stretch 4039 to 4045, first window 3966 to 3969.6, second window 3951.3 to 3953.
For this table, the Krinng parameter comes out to -0.12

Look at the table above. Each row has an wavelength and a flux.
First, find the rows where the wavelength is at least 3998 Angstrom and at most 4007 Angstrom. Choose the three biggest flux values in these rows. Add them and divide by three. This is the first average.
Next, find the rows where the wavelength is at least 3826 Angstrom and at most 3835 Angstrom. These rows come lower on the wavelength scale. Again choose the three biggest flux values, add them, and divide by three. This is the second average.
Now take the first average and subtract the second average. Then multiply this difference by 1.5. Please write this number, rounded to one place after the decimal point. -9.9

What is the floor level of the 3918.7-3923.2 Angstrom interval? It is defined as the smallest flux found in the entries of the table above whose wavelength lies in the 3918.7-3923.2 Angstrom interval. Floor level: 27.84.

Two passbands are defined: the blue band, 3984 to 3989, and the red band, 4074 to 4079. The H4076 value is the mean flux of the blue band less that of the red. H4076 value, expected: 0.1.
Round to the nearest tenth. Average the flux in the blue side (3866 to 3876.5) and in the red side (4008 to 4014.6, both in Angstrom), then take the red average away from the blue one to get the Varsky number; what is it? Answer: 8.4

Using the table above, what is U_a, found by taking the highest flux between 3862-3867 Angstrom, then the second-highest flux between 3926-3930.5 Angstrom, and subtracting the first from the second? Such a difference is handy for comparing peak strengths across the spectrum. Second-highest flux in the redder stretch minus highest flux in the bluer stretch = -6.2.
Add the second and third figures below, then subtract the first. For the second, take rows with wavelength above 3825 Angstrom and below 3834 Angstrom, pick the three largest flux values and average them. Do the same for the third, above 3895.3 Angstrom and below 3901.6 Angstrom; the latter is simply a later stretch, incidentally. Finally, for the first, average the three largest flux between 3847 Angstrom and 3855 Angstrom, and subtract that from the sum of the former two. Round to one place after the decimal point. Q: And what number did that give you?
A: 31.0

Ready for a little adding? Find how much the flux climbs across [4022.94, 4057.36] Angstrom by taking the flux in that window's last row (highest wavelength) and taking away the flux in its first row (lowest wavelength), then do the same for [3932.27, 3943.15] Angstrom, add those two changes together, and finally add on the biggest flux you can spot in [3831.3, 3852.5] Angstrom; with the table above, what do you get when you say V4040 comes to 33.0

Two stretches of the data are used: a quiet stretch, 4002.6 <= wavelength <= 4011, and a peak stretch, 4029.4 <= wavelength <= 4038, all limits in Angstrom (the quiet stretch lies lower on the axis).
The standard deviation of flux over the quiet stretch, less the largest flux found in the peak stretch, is -25.5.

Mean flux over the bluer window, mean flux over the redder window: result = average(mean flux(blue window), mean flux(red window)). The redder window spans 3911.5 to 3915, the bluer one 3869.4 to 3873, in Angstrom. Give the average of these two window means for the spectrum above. 31.7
